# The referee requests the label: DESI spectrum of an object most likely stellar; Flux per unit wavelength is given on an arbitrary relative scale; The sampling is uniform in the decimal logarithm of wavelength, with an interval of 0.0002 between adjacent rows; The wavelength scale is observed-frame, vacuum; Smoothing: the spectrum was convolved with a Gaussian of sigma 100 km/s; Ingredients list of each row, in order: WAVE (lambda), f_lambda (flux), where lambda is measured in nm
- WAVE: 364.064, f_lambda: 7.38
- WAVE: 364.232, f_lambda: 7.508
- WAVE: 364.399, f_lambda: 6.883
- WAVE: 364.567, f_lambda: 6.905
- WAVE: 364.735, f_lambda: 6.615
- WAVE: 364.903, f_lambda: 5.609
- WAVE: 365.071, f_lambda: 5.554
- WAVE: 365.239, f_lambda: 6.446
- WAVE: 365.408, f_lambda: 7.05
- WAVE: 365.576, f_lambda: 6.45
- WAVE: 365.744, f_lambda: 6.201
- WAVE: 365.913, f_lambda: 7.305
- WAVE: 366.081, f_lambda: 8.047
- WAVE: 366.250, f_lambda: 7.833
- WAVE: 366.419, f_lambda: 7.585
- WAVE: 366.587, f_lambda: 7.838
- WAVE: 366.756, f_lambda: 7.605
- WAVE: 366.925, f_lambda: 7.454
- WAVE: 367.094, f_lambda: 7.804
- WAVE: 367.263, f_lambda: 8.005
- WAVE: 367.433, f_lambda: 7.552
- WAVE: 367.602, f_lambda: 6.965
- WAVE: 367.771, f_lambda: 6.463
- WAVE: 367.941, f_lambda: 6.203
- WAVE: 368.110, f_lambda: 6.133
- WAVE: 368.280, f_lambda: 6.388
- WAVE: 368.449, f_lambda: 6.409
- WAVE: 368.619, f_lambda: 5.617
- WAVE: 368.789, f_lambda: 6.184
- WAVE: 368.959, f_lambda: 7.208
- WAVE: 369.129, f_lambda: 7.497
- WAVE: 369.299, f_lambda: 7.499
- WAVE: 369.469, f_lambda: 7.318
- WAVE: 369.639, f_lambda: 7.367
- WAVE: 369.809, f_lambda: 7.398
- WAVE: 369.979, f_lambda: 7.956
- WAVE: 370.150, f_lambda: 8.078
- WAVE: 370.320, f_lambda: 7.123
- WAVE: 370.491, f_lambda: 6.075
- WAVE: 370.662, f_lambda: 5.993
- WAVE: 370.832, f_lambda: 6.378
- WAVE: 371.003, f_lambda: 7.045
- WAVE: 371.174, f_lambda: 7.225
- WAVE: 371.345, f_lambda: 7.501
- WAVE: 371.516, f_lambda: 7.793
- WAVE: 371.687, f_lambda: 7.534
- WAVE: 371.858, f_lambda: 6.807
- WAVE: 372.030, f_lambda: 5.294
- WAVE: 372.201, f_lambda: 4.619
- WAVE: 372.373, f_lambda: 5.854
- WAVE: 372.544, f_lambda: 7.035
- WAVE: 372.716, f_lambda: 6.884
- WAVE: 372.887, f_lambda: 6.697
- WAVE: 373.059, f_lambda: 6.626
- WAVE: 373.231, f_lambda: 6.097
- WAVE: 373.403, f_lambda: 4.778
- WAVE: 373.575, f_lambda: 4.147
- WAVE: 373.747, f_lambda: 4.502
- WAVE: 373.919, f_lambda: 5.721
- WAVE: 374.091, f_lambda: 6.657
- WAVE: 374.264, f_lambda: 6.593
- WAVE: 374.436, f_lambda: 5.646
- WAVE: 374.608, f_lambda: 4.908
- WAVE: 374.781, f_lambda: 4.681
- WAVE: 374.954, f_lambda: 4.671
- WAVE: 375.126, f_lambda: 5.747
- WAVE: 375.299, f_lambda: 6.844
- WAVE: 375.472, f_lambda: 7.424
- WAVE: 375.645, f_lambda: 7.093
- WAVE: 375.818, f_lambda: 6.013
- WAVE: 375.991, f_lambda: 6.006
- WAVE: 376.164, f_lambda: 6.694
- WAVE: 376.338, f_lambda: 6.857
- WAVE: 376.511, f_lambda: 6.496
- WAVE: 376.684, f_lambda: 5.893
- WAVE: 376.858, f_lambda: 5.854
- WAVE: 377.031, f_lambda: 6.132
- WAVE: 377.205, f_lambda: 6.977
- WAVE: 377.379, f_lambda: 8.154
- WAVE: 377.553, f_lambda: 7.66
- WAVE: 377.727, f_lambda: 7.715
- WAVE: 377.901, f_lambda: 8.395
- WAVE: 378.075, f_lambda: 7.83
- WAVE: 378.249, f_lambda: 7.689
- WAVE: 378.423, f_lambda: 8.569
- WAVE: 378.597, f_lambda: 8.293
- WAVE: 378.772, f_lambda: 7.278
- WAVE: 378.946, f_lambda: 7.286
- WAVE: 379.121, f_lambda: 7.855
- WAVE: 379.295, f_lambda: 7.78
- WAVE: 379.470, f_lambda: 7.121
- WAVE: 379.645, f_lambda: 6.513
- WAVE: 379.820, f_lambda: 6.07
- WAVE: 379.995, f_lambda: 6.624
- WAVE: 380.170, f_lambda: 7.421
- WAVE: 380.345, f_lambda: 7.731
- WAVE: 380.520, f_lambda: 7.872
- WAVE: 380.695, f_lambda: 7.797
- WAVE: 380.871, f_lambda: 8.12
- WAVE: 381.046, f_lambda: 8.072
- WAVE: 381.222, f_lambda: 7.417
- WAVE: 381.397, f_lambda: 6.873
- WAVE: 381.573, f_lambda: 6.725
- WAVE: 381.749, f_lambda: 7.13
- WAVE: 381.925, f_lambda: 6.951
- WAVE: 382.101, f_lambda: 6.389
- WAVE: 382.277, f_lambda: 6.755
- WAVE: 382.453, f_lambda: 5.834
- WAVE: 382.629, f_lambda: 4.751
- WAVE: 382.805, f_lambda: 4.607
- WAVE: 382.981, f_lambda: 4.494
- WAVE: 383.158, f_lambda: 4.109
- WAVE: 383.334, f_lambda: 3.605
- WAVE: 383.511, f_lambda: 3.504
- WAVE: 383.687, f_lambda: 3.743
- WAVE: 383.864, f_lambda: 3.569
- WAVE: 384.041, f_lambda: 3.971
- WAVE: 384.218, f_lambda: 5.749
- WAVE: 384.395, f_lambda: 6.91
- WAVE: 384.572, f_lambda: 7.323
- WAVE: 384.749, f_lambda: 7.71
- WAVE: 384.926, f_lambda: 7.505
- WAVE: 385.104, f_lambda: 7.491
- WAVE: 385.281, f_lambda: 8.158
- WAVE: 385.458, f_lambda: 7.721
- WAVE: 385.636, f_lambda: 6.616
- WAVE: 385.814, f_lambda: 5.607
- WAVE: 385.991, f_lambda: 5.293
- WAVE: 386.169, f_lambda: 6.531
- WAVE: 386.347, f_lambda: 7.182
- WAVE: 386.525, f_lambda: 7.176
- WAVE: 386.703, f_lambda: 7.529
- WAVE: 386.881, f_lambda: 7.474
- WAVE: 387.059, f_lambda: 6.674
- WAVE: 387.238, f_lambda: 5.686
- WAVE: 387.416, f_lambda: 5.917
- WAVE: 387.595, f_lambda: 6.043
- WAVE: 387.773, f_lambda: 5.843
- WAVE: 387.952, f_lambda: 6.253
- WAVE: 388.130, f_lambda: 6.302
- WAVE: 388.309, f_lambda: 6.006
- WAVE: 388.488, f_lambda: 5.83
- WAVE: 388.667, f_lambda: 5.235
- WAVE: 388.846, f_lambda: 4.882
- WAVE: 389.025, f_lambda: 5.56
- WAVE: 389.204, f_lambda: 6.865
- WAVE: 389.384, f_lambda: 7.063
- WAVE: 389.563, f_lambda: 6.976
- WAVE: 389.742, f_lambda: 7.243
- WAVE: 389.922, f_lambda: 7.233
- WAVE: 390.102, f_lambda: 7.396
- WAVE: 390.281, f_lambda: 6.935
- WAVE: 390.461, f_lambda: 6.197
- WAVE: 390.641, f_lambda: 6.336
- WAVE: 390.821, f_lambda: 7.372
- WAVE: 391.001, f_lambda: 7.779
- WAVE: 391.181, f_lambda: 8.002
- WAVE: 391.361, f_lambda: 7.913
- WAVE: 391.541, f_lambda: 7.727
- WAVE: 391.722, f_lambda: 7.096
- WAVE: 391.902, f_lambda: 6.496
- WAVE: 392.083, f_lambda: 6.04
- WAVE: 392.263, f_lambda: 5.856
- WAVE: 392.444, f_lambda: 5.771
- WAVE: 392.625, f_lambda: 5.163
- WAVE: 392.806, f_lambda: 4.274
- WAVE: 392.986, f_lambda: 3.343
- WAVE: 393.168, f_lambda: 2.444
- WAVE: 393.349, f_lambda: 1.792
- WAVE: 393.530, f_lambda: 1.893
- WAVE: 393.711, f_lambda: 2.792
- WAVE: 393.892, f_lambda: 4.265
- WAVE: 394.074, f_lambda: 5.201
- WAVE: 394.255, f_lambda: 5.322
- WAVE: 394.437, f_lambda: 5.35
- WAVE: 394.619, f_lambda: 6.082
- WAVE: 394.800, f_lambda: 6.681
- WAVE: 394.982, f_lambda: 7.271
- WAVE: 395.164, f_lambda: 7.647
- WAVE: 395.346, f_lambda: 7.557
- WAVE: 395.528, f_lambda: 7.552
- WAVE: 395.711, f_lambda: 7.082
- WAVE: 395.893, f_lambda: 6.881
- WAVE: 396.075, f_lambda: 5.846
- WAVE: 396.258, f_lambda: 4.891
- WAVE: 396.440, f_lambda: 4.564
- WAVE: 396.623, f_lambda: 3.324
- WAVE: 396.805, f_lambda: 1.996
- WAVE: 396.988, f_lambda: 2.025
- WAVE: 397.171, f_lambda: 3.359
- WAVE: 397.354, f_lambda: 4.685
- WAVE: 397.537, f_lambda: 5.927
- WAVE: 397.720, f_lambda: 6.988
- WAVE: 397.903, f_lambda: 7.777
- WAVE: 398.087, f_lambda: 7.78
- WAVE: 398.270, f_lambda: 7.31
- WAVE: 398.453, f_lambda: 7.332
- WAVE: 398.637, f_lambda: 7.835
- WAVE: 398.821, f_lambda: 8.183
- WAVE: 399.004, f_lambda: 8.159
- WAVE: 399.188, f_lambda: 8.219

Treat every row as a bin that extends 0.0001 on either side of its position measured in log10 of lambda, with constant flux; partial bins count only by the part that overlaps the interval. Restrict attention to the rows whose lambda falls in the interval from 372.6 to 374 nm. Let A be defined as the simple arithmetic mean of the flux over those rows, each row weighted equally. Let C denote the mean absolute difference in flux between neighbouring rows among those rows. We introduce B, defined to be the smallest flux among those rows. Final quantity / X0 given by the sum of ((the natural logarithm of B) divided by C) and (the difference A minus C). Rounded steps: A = 5.68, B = 4.147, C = 0.62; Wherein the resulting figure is 7.38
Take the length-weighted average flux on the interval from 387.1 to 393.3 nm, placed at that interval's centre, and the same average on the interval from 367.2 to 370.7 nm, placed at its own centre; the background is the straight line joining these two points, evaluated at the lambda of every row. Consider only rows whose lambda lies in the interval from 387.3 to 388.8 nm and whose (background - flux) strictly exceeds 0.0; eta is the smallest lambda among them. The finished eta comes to 387.416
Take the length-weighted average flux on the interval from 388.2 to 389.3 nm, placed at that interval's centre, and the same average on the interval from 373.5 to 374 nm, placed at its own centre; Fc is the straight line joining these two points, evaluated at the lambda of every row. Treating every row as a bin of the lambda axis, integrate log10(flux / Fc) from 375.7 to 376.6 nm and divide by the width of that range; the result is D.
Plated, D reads 0.11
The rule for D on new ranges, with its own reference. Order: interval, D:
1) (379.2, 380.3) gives 0.13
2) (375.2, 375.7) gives 0.16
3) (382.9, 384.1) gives -0.15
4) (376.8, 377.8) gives 0.15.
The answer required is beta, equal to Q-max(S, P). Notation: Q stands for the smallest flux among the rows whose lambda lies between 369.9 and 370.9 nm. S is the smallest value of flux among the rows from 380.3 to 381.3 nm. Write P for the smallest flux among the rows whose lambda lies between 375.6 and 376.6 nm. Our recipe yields -1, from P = 6.006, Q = 5.993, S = 7.417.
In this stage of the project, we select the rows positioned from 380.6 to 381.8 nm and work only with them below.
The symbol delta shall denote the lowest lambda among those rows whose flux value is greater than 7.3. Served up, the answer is 380.695 nm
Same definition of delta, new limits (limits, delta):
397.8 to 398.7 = 397.903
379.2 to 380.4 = 379.295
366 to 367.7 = 366.081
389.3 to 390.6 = 390.102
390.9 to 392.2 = 391.001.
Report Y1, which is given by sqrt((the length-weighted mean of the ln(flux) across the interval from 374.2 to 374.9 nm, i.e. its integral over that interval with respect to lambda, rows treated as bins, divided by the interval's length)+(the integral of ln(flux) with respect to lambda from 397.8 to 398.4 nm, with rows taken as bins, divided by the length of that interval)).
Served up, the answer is 1.92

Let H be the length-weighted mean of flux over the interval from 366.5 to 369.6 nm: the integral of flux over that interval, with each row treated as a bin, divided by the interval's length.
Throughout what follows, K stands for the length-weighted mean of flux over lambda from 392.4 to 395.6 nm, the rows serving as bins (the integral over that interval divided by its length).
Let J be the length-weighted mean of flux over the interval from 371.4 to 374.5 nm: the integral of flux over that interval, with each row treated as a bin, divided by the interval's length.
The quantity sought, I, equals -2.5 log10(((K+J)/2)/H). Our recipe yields 0.3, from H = 7.01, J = 6.09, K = 5.0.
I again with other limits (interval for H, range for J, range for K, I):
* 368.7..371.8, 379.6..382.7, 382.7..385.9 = 0.1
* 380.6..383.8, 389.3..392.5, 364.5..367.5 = -0.2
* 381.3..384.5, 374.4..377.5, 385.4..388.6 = -0.2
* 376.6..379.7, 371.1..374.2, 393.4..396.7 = 0.3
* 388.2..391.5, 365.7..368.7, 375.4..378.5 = -0.1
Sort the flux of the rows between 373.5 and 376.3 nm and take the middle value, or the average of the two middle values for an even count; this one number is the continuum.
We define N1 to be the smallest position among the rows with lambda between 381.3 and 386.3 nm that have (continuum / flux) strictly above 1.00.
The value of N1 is 382.453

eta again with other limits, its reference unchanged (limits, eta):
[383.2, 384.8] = 383.334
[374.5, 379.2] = 374.608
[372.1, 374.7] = 372.201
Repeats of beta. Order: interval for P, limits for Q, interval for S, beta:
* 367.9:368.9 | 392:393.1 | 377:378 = -3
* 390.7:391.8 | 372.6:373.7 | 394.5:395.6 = -3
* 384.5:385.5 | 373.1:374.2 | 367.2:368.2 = -3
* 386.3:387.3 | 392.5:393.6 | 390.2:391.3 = -4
